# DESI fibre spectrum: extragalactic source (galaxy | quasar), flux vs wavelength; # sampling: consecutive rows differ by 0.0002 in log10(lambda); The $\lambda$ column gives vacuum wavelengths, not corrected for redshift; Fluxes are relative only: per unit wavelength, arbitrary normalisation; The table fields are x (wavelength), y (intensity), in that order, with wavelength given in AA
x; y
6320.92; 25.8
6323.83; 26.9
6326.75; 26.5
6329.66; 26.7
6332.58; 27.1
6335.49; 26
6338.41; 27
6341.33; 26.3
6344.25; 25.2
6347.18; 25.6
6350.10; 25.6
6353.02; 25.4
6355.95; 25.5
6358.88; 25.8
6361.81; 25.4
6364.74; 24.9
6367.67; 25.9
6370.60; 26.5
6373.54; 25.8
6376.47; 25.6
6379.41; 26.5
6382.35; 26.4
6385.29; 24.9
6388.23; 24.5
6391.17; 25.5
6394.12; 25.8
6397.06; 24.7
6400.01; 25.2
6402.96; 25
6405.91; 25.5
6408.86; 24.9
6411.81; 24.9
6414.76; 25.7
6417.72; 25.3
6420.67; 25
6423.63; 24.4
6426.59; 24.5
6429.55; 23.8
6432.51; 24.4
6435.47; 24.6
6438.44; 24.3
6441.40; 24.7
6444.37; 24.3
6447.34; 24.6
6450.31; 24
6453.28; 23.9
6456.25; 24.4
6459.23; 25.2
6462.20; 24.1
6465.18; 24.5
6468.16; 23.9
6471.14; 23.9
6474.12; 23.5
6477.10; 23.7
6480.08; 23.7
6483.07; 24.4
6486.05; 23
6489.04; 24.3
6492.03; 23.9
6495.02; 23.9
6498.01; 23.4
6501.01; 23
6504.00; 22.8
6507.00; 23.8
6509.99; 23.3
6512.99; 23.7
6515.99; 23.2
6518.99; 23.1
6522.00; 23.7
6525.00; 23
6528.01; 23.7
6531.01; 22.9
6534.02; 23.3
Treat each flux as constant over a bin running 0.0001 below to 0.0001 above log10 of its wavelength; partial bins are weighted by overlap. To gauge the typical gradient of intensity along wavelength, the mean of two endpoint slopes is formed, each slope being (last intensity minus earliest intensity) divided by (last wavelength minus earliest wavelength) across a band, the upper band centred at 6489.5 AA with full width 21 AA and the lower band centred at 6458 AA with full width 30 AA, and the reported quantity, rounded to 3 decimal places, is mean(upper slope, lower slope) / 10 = -0.002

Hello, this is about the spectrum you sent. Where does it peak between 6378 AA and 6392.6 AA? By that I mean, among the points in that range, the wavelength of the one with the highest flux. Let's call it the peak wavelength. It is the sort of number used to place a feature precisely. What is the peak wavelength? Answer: 6379.41 AA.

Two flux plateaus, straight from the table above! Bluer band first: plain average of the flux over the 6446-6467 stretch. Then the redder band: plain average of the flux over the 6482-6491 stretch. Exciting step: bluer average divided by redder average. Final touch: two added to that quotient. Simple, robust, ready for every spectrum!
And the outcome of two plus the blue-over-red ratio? 3.02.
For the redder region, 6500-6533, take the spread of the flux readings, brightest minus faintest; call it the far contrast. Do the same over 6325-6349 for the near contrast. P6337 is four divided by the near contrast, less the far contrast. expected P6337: 1.1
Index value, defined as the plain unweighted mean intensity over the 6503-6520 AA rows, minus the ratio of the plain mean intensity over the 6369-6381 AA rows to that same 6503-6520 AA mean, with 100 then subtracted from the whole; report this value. -77.8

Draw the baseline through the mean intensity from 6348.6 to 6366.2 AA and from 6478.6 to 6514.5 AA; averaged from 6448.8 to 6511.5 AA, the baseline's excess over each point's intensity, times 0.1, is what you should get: -0.002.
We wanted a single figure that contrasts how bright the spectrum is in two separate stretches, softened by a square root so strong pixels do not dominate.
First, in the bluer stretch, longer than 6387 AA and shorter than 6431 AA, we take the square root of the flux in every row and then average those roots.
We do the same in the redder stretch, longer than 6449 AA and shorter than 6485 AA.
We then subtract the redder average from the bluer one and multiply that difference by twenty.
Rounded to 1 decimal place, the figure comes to 1.8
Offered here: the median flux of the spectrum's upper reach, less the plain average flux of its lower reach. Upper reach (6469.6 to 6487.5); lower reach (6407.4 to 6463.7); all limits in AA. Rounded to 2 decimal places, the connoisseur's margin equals -0.88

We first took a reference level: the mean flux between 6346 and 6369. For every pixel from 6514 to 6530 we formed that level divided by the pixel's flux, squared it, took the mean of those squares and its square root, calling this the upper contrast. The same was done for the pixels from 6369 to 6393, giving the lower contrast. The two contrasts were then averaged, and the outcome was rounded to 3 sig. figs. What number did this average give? 1.04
